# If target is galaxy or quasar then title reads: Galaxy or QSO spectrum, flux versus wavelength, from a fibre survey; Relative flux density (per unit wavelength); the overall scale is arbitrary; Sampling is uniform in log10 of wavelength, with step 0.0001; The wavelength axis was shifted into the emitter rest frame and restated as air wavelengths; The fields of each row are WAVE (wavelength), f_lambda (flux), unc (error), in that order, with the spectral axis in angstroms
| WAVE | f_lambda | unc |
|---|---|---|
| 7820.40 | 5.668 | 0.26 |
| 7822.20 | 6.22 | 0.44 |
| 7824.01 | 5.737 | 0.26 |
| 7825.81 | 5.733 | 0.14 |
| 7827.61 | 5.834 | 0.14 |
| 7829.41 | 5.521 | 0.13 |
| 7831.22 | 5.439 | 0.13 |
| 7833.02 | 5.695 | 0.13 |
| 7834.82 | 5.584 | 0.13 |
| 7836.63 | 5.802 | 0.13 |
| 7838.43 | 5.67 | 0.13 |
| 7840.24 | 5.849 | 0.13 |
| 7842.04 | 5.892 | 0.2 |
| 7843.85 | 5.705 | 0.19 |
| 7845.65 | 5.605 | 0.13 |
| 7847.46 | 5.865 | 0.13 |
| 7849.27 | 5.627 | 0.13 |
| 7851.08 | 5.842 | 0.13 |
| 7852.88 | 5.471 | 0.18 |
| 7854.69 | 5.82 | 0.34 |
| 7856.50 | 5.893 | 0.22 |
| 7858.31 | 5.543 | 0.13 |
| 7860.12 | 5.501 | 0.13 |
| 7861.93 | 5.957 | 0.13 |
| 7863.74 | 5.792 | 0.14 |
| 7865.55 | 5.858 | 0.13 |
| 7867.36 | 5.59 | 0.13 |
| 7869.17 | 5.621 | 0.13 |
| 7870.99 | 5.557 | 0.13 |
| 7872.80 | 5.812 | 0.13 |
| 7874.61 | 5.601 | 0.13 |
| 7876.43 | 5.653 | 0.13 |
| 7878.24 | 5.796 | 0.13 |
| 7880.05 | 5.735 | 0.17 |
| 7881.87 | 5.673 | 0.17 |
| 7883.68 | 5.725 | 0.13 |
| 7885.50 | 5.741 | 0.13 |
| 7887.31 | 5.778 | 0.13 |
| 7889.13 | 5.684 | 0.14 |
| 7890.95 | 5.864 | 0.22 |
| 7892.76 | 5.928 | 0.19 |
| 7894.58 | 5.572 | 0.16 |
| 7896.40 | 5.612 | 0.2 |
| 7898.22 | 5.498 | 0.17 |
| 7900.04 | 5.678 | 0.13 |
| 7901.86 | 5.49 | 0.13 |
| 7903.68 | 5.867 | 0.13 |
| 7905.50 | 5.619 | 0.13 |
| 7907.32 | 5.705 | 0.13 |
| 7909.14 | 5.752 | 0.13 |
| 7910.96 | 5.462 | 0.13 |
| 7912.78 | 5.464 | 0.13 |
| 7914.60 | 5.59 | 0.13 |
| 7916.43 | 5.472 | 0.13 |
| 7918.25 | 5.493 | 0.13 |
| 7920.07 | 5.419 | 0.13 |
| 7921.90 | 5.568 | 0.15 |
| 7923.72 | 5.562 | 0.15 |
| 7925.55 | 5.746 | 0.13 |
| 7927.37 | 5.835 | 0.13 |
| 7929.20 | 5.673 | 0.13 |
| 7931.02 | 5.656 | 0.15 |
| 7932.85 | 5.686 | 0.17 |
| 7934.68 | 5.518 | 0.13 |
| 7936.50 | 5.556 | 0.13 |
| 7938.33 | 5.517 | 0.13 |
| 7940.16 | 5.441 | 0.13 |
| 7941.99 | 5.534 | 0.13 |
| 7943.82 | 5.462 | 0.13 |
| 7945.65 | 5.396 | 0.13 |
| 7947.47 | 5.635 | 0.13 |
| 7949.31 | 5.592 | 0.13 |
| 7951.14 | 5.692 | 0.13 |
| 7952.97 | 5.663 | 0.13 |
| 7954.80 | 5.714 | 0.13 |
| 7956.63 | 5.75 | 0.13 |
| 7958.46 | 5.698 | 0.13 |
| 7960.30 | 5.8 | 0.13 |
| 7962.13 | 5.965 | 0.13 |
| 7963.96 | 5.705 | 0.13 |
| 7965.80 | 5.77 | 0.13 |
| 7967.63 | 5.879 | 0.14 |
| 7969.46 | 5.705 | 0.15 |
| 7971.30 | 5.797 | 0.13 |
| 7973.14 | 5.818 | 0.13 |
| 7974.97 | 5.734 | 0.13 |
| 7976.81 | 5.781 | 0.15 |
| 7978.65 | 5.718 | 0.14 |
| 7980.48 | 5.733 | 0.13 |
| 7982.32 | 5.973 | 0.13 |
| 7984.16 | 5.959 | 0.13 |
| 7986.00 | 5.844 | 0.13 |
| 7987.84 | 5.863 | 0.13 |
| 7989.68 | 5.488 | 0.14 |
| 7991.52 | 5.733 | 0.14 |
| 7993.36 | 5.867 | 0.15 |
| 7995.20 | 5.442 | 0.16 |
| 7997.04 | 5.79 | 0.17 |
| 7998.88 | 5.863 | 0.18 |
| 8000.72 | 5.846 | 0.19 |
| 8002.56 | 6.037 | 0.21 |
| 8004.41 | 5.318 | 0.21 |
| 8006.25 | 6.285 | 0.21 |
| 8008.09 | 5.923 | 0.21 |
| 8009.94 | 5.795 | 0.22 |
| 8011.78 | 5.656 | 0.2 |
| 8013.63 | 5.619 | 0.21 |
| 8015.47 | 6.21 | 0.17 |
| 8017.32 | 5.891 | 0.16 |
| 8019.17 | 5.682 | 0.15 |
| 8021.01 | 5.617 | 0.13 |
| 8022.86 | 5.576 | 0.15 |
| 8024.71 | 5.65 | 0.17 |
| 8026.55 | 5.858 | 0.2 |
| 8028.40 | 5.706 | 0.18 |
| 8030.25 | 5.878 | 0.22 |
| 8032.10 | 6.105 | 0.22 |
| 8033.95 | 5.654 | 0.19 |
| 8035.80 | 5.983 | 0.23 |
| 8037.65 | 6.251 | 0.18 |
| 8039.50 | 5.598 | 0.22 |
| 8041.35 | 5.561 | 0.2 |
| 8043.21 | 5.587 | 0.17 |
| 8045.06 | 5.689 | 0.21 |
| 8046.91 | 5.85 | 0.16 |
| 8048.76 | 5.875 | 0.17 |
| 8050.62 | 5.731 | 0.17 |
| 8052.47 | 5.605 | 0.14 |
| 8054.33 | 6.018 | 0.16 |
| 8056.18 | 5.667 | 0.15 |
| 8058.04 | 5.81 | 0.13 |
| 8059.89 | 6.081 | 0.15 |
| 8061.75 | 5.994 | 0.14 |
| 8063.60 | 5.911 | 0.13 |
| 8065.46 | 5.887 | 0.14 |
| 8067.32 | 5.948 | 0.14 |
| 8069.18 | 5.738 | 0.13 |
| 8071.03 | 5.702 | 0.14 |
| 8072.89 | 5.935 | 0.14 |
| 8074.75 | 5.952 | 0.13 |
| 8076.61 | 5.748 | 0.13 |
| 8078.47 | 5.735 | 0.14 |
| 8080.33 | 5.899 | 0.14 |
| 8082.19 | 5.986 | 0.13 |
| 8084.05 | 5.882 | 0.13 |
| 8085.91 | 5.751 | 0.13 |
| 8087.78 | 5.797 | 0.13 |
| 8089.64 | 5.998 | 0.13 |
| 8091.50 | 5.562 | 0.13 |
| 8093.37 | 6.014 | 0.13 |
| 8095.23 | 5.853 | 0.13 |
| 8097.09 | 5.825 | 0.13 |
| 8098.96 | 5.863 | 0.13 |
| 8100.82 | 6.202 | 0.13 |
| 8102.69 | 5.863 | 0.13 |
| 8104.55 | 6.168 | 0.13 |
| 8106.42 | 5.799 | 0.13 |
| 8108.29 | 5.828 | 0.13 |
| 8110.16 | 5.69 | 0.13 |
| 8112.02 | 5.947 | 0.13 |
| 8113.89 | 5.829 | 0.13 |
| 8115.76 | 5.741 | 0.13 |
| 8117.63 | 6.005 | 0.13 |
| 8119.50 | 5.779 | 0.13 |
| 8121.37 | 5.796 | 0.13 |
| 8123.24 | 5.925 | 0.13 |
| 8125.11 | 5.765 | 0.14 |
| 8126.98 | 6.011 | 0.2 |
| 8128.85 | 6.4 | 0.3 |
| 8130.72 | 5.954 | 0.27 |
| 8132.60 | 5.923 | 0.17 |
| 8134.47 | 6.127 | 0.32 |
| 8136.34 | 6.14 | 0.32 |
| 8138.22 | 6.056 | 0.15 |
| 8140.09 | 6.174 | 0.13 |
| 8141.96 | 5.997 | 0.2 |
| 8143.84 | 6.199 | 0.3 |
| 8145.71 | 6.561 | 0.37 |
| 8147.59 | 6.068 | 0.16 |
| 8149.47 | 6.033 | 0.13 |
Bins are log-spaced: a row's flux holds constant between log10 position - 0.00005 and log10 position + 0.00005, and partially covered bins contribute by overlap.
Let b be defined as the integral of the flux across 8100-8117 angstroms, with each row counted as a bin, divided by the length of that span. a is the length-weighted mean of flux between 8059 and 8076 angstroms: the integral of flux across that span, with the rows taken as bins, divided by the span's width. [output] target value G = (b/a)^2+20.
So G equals 21.0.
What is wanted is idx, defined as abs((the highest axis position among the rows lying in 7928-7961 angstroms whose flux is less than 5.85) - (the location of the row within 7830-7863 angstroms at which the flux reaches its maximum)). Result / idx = 98.4 angstroms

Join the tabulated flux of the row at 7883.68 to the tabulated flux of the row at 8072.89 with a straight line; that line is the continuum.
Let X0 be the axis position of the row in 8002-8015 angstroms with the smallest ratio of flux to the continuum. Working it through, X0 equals 8004.41 angstroms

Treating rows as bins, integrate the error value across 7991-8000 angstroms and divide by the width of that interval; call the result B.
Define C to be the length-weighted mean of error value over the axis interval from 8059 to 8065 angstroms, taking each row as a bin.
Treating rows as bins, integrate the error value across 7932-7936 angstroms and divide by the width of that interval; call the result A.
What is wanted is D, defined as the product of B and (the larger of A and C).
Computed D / 0.024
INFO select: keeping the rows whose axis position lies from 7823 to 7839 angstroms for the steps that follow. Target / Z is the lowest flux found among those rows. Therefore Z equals 5.439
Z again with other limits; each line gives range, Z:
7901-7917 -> 5.462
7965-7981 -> 5.705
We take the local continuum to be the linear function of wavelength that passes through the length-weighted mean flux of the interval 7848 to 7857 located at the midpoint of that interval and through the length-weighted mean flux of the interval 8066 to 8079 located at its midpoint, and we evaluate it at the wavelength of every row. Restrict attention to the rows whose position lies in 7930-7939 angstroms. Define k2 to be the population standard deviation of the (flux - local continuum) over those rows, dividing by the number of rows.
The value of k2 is 0.072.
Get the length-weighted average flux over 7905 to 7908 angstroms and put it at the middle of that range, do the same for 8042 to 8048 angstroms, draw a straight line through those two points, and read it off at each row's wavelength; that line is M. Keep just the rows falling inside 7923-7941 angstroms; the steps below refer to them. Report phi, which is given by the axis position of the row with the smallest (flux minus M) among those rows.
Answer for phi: 7940.16 angstroms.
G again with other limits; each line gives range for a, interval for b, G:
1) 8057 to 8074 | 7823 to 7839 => 20.9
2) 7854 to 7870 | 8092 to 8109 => 21.1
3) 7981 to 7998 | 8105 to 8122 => 21.0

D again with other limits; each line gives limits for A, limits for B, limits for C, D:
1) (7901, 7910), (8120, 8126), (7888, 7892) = 0.024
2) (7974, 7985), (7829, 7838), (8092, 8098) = 0.018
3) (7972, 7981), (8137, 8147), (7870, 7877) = 0.031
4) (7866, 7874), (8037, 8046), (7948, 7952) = 0.026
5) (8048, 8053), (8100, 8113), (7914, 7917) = 0.021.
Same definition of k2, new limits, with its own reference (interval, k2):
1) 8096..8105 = 0.164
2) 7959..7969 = 0.090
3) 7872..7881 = 0.081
